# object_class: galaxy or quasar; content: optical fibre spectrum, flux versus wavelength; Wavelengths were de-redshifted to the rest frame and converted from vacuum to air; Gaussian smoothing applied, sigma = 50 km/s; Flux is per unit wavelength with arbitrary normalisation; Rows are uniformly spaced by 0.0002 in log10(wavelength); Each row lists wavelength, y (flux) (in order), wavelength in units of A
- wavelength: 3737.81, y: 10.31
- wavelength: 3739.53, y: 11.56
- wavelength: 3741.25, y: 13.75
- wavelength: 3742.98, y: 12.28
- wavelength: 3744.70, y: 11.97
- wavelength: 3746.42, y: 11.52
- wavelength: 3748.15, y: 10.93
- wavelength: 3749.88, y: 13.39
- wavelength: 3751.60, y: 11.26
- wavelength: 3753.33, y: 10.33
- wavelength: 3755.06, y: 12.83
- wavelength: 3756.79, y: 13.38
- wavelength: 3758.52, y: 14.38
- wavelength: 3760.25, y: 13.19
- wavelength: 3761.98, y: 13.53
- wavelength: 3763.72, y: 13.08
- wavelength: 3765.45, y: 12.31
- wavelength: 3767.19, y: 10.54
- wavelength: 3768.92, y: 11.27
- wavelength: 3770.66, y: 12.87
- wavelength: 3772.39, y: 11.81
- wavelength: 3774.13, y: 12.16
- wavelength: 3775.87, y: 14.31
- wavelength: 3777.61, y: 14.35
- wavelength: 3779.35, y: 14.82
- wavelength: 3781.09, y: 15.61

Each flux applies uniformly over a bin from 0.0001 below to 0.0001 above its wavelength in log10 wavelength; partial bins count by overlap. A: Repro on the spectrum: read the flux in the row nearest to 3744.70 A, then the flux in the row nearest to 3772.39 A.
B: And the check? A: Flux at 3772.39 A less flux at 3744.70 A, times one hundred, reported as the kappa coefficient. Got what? -16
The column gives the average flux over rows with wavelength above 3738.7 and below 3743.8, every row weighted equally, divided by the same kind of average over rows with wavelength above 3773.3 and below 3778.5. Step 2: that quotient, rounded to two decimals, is 0.92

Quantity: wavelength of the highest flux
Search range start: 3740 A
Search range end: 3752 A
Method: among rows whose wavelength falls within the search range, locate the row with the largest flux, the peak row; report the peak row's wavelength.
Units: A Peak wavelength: 3741.25 A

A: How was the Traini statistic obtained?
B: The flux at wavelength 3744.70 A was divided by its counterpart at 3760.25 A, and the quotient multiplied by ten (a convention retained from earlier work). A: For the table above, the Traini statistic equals 9.1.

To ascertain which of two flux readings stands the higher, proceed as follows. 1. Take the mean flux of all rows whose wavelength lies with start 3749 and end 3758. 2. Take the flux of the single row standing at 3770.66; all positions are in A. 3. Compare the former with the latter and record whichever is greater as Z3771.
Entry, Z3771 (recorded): 12.9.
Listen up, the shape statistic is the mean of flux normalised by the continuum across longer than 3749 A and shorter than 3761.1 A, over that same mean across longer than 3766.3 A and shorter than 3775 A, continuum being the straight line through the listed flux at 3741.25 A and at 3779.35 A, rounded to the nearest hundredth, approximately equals 1.11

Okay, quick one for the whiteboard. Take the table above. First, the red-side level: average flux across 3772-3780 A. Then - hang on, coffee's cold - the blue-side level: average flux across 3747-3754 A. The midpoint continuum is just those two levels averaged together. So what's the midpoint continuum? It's 12.5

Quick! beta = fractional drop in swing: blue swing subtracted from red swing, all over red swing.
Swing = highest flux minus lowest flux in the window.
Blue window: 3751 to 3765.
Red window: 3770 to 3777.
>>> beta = -0.62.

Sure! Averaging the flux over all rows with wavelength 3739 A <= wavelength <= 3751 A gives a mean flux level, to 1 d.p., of 12.2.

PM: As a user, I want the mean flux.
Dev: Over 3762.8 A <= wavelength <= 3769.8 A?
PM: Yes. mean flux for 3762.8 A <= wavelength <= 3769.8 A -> 11.8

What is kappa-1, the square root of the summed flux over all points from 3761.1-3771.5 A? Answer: 8.58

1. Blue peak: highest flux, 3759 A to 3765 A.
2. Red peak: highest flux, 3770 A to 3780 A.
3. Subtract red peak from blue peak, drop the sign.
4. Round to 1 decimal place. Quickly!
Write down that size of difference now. 1.3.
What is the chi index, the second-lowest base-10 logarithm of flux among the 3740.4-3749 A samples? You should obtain 1.06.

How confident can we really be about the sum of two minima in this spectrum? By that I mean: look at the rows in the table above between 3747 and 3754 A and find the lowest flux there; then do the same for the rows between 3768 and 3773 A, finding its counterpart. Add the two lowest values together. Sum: 21.6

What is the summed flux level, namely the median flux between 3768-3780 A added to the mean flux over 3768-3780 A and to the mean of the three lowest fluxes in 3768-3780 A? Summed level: 37.7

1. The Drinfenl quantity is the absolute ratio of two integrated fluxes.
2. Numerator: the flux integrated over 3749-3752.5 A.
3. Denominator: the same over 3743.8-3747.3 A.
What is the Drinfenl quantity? 1.05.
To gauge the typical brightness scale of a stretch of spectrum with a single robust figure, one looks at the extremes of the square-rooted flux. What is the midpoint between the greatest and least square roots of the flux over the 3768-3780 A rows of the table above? 3.60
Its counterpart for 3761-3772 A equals 3.46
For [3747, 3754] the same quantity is 3.44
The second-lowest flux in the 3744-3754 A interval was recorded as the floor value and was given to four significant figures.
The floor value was 10.93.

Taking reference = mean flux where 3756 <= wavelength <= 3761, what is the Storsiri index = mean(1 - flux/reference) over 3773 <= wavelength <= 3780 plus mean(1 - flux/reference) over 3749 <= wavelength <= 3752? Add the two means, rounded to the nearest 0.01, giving 0.08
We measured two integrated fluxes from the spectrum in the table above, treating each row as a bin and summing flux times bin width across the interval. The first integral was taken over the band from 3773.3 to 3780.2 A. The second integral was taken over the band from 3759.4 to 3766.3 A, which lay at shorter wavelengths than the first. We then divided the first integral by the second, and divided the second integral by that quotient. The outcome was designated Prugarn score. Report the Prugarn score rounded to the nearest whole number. 84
